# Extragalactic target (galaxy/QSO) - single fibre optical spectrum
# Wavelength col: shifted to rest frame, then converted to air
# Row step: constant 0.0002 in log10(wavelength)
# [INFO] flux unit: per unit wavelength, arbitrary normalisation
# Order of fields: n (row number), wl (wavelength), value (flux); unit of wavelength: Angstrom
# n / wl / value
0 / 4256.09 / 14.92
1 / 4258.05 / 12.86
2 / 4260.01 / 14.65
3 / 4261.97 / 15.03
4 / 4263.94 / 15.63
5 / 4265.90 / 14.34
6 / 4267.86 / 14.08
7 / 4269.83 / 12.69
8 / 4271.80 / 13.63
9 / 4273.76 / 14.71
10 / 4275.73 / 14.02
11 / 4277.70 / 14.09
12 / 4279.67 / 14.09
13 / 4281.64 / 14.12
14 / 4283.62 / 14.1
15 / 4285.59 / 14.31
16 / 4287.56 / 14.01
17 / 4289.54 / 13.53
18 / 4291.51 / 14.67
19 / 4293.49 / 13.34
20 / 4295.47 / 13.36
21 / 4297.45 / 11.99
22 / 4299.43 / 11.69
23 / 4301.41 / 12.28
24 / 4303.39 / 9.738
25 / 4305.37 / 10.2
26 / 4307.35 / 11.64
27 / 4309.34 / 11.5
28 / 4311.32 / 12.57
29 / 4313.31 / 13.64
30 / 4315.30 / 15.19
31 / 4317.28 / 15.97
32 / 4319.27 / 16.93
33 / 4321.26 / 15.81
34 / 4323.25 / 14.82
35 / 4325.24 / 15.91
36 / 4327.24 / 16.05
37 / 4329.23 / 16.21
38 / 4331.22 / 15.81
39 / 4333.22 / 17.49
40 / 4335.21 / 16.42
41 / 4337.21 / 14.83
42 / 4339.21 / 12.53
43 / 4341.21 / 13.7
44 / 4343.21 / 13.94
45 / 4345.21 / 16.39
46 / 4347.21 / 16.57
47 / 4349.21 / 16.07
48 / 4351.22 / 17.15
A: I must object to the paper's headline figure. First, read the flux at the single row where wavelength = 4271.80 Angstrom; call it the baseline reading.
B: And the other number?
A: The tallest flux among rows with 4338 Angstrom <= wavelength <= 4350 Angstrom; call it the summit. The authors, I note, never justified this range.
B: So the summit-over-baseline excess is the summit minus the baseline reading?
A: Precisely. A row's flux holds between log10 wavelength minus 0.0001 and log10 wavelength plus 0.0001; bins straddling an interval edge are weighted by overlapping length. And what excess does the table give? 2.9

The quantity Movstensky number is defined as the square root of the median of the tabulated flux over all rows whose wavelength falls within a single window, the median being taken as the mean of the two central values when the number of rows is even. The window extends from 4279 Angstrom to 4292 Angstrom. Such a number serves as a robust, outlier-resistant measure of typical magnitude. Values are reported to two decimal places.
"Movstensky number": 3.75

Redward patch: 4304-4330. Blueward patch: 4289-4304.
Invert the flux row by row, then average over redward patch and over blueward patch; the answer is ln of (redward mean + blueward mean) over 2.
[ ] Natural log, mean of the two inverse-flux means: -2.58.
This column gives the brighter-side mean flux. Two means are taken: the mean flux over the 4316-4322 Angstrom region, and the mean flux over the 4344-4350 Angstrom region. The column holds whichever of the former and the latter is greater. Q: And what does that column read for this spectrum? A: 16.3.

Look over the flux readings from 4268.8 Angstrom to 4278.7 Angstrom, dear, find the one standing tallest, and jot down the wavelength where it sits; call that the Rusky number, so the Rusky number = 4273.76 Angstrom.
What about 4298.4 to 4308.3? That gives 4301.41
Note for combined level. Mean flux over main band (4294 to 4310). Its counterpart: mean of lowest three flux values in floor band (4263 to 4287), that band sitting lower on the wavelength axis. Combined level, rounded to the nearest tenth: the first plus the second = 25.0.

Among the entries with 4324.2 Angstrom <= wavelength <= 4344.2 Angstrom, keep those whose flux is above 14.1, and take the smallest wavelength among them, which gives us 4325.24 Angstrom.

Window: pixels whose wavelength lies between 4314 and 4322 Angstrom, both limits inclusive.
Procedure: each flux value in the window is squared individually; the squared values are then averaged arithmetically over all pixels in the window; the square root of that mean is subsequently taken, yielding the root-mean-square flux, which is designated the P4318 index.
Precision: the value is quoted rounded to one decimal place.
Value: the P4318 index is 16.0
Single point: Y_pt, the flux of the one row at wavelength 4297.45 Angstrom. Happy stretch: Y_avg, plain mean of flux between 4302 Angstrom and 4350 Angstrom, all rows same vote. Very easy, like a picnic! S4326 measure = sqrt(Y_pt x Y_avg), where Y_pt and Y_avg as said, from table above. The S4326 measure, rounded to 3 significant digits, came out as 13.2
